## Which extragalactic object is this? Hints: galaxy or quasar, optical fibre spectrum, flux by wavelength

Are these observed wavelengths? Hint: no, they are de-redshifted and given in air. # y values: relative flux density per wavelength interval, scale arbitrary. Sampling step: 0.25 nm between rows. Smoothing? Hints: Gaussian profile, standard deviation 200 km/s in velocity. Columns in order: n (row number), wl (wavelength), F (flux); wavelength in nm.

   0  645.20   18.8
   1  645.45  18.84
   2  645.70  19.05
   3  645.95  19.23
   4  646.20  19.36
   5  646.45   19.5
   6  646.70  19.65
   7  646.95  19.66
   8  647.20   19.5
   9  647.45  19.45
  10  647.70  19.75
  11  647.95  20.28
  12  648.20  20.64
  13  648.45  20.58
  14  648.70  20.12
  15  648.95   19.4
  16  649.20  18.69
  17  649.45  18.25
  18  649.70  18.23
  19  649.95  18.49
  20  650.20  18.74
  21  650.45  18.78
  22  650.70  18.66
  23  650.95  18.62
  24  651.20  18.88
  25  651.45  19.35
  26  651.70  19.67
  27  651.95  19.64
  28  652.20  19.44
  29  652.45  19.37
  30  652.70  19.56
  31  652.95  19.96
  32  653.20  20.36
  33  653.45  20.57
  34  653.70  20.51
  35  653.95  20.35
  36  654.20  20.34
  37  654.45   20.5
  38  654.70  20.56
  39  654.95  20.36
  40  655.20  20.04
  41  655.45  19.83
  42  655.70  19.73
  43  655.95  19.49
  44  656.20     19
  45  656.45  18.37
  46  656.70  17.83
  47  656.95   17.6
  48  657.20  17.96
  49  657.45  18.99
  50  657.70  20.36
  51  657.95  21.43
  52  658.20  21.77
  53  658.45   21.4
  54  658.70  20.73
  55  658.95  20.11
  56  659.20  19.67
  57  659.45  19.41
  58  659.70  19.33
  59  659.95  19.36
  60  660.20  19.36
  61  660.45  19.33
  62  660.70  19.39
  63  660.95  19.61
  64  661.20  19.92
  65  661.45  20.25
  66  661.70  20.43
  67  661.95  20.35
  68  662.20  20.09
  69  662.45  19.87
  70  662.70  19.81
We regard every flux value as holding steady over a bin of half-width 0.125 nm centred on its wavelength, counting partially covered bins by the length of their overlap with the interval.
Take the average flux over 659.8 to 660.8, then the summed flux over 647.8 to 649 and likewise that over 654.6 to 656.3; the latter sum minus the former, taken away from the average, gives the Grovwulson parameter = -19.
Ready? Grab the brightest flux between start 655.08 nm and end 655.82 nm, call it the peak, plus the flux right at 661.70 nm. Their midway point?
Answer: 20.2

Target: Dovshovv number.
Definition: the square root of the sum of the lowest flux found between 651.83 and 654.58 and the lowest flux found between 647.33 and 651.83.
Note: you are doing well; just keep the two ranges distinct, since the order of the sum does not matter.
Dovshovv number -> 6.13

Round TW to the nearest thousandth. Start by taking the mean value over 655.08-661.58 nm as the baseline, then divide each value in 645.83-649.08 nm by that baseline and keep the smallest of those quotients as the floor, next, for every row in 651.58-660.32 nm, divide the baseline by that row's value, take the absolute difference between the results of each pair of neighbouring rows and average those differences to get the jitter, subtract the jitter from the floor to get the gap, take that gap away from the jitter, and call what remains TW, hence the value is -0.945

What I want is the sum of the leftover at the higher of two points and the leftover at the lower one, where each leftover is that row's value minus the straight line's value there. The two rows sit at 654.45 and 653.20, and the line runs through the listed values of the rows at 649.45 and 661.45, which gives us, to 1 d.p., 2.9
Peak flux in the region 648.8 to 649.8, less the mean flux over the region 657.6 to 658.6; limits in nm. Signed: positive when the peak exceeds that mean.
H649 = -1.8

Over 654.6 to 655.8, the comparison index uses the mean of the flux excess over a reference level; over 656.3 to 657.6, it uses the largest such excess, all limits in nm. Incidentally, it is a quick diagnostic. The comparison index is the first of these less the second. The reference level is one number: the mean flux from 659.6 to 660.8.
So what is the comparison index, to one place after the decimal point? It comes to 1.1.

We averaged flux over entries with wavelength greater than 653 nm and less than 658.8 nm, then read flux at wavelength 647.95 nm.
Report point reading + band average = 40.2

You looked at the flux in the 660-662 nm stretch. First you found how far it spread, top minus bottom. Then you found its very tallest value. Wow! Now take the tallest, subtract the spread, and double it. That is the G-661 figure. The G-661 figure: 38.7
